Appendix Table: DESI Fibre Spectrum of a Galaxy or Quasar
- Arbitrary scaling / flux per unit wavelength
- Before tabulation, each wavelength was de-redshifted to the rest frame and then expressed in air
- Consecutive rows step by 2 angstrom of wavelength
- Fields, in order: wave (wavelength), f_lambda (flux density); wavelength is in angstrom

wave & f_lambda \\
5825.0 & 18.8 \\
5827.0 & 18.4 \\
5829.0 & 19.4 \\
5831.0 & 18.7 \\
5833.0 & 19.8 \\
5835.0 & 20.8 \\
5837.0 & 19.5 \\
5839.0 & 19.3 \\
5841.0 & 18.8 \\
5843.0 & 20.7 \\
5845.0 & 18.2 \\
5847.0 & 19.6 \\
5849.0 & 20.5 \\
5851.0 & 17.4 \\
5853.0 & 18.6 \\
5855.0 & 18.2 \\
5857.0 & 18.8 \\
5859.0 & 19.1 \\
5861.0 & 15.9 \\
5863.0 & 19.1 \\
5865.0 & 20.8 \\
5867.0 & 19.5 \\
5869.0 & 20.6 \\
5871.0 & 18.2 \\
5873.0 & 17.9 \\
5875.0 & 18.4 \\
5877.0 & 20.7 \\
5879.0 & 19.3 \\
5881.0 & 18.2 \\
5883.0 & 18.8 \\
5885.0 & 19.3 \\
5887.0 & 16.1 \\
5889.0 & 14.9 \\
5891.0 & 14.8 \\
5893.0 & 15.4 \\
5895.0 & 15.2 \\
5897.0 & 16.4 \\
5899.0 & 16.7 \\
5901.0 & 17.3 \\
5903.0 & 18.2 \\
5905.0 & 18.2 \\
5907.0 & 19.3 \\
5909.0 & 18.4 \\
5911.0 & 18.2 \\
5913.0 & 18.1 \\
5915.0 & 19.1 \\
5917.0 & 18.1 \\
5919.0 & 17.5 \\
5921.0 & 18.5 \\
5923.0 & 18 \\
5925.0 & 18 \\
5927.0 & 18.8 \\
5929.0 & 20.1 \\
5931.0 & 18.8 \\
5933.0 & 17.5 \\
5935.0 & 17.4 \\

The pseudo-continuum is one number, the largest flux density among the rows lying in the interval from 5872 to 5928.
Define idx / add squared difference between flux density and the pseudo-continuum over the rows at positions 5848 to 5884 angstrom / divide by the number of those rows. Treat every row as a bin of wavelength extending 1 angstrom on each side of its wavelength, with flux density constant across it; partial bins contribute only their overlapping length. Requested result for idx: 4.8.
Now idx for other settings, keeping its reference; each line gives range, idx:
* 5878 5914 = 13.4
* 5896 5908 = 10.1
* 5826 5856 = 3.2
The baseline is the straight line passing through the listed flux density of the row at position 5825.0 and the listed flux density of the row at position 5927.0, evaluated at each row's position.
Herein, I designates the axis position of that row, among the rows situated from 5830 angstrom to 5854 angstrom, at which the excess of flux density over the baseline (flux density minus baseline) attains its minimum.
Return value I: 5851.0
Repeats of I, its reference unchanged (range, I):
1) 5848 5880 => 5861.0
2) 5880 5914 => 5891.0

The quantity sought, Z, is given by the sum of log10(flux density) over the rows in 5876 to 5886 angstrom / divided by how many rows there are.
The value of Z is 1.28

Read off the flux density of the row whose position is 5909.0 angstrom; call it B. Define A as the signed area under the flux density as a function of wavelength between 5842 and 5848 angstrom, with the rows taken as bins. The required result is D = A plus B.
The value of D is 135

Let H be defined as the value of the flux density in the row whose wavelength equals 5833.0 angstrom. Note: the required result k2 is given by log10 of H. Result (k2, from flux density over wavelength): 1.30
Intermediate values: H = 19.8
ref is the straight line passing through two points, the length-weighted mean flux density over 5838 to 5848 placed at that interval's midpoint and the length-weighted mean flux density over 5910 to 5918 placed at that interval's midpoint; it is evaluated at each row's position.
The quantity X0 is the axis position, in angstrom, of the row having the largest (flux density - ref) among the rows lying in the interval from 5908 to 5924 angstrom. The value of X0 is 5915.0 angstrom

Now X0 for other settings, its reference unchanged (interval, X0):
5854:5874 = 5865.0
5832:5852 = 5843.0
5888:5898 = 5897.0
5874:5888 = 5877.0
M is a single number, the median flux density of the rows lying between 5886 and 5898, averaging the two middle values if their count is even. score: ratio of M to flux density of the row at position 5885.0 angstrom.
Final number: 0.79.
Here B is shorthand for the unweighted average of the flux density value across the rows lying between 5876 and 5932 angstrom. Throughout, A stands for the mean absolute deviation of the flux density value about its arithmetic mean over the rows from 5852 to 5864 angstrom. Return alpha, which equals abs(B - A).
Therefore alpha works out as 17.0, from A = 0.8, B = 17.9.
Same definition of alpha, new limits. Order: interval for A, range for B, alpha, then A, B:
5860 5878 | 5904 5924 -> 17.1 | 1.3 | 18.3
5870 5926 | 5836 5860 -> 18.0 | 1.1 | 19.1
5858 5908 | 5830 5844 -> 18.2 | 1.5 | 19.7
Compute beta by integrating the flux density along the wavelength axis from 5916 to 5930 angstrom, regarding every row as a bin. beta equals 258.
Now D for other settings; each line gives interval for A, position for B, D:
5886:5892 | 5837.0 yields 111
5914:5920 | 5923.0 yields 127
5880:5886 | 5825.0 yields 131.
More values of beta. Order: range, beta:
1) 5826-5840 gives 272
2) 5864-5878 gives 272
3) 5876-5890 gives 255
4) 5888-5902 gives 221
